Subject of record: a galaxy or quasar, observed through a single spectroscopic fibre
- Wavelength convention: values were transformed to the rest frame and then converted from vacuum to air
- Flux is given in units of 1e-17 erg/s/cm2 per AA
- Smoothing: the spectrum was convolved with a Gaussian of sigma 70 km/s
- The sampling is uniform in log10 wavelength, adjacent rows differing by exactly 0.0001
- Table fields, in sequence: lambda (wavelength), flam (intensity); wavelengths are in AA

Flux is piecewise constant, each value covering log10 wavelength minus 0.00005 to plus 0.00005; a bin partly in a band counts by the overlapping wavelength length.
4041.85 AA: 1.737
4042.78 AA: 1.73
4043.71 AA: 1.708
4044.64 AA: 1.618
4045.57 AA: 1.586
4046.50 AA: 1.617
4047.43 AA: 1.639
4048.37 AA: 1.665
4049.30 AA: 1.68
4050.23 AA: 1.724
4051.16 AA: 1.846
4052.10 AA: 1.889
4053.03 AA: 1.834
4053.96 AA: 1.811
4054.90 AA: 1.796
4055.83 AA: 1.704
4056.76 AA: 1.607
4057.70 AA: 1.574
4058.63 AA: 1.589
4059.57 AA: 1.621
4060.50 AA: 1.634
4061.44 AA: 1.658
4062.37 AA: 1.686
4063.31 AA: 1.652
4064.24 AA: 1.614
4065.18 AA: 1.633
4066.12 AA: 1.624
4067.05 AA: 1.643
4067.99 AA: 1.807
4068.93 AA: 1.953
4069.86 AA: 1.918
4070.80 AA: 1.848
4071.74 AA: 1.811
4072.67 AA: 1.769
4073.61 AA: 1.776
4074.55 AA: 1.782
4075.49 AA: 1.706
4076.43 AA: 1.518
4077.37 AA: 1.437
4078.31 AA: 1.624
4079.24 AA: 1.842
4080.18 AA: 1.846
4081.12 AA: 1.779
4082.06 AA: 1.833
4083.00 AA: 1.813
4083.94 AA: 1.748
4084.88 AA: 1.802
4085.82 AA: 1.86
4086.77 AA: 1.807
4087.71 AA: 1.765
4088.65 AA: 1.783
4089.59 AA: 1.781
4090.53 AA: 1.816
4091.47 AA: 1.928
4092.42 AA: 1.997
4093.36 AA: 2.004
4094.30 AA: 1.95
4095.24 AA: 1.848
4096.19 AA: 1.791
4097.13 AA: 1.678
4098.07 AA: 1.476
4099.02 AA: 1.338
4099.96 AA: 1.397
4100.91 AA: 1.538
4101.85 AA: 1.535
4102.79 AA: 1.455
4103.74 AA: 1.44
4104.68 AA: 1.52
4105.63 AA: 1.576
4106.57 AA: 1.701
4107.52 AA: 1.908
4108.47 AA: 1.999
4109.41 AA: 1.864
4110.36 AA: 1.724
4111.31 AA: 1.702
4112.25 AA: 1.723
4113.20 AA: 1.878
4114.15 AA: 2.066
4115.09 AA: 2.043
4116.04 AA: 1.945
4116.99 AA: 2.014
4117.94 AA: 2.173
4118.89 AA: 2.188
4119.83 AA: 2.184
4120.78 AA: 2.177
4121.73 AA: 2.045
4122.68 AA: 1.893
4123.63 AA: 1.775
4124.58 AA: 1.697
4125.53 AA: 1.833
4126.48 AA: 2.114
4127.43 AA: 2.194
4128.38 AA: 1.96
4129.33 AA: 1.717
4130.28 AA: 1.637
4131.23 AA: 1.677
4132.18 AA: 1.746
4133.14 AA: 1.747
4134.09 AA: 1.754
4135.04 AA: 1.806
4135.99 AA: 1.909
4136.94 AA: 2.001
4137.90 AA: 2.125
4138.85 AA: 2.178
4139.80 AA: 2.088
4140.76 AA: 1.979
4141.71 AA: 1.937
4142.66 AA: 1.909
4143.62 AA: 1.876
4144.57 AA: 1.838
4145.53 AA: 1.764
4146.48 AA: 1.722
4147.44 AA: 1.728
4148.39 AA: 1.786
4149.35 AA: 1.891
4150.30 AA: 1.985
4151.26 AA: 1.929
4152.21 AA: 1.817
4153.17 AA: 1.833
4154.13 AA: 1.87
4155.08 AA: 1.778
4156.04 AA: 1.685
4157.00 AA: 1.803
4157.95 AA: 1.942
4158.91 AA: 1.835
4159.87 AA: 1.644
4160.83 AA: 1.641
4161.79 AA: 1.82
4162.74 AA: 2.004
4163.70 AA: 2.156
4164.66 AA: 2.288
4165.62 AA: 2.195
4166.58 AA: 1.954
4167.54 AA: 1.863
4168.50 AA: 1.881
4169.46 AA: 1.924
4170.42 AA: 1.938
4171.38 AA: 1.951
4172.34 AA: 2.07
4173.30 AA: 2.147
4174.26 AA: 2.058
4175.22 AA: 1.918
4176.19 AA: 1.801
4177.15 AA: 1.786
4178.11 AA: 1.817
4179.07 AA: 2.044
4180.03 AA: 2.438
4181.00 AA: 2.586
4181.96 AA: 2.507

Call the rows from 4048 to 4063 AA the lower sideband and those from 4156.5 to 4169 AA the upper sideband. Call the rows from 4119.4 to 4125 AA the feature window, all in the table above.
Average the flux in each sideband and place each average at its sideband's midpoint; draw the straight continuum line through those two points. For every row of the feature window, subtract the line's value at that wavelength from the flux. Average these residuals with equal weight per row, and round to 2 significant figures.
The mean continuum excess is 0.12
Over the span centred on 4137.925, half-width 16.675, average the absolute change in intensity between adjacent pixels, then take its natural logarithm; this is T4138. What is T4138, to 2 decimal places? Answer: -2.47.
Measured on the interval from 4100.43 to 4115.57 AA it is -2.41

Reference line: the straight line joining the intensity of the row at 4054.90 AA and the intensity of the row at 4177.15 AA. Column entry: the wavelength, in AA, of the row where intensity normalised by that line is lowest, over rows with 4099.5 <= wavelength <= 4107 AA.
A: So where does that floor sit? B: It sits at 4099.96 AA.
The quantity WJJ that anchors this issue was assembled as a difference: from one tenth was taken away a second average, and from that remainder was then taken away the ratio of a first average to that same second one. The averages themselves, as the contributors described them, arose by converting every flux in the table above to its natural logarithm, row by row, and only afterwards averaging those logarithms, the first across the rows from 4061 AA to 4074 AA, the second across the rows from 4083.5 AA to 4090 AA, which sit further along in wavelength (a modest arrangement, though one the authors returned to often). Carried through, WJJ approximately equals -1.43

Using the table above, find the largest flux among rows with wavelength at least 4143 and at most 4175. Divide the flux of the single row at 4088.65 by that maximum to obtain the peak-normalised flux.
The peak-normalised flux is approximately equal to 0.78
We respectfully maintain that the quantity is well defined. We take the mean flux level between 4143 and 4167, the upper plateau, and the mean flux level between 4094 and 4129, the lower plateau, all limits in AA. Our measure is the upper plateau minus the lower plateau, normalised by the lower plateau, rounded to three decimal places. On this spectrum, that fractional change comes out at 0.028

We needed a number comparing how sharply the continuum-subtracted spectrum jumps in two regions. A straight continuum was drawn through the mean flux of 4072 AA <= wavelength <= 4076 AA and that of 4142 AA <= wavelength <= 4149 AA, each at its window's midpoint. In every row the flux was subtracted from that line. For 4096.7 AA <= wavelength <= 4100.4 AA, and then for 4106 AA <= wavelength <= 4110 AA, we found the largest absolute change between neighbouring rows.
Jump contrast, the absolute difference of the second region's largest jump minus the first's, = 0.00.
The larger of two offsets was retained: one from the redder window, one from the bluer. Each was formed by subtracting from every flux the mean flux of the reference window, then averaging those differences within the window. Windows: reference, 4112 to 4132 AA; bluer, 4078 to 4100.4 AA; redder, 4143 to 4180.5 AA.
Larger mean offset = -0.041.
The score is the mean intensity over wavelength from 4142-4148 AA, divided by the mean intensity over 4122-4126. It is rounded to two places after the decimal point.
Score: 1.00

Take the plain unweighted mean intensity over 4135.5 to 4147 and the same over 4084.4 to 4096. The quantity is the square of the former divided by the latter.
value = 2.03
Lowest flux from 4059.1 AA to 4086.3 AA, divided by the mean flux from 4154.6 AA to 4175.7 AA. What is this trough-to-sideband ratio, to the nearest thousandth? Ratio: 0.744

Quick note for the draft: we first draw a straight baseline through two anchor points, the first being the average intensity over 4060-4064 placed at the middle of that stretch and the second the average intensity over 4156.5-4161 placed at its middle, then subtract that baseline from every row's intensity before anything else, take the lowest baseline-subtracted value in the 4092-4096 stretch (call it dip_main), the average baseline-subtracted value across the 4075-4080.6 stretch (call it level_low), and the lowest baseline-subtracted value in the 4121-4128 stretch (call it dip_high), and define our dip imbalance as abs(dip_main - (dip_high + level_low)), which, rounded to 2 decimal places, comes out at 0.20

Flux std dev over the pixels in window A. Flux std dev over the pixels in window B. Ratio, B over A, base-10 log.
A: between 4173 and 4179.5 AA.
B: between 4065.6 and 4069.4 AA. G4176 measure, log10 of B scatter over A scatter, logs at 0.0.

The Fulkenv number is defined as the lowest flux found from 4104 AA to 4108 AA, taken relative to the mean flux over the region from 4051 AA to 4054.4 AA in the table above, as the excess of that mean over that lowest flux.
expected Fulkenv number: 0.325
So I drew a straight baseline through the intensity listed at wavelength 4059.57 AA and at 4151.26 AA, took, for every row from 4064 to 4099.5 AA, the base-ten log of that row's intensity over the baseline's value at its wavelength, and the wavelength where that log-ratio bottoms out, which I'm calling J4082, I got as 4099.02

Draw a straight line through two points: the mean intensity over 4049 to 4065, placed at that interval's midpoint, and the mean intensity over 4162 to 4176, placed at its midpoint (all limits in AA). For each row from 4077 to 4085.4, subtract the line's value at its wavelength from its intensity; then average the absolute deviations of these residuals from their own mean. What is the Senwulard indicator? 0.09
